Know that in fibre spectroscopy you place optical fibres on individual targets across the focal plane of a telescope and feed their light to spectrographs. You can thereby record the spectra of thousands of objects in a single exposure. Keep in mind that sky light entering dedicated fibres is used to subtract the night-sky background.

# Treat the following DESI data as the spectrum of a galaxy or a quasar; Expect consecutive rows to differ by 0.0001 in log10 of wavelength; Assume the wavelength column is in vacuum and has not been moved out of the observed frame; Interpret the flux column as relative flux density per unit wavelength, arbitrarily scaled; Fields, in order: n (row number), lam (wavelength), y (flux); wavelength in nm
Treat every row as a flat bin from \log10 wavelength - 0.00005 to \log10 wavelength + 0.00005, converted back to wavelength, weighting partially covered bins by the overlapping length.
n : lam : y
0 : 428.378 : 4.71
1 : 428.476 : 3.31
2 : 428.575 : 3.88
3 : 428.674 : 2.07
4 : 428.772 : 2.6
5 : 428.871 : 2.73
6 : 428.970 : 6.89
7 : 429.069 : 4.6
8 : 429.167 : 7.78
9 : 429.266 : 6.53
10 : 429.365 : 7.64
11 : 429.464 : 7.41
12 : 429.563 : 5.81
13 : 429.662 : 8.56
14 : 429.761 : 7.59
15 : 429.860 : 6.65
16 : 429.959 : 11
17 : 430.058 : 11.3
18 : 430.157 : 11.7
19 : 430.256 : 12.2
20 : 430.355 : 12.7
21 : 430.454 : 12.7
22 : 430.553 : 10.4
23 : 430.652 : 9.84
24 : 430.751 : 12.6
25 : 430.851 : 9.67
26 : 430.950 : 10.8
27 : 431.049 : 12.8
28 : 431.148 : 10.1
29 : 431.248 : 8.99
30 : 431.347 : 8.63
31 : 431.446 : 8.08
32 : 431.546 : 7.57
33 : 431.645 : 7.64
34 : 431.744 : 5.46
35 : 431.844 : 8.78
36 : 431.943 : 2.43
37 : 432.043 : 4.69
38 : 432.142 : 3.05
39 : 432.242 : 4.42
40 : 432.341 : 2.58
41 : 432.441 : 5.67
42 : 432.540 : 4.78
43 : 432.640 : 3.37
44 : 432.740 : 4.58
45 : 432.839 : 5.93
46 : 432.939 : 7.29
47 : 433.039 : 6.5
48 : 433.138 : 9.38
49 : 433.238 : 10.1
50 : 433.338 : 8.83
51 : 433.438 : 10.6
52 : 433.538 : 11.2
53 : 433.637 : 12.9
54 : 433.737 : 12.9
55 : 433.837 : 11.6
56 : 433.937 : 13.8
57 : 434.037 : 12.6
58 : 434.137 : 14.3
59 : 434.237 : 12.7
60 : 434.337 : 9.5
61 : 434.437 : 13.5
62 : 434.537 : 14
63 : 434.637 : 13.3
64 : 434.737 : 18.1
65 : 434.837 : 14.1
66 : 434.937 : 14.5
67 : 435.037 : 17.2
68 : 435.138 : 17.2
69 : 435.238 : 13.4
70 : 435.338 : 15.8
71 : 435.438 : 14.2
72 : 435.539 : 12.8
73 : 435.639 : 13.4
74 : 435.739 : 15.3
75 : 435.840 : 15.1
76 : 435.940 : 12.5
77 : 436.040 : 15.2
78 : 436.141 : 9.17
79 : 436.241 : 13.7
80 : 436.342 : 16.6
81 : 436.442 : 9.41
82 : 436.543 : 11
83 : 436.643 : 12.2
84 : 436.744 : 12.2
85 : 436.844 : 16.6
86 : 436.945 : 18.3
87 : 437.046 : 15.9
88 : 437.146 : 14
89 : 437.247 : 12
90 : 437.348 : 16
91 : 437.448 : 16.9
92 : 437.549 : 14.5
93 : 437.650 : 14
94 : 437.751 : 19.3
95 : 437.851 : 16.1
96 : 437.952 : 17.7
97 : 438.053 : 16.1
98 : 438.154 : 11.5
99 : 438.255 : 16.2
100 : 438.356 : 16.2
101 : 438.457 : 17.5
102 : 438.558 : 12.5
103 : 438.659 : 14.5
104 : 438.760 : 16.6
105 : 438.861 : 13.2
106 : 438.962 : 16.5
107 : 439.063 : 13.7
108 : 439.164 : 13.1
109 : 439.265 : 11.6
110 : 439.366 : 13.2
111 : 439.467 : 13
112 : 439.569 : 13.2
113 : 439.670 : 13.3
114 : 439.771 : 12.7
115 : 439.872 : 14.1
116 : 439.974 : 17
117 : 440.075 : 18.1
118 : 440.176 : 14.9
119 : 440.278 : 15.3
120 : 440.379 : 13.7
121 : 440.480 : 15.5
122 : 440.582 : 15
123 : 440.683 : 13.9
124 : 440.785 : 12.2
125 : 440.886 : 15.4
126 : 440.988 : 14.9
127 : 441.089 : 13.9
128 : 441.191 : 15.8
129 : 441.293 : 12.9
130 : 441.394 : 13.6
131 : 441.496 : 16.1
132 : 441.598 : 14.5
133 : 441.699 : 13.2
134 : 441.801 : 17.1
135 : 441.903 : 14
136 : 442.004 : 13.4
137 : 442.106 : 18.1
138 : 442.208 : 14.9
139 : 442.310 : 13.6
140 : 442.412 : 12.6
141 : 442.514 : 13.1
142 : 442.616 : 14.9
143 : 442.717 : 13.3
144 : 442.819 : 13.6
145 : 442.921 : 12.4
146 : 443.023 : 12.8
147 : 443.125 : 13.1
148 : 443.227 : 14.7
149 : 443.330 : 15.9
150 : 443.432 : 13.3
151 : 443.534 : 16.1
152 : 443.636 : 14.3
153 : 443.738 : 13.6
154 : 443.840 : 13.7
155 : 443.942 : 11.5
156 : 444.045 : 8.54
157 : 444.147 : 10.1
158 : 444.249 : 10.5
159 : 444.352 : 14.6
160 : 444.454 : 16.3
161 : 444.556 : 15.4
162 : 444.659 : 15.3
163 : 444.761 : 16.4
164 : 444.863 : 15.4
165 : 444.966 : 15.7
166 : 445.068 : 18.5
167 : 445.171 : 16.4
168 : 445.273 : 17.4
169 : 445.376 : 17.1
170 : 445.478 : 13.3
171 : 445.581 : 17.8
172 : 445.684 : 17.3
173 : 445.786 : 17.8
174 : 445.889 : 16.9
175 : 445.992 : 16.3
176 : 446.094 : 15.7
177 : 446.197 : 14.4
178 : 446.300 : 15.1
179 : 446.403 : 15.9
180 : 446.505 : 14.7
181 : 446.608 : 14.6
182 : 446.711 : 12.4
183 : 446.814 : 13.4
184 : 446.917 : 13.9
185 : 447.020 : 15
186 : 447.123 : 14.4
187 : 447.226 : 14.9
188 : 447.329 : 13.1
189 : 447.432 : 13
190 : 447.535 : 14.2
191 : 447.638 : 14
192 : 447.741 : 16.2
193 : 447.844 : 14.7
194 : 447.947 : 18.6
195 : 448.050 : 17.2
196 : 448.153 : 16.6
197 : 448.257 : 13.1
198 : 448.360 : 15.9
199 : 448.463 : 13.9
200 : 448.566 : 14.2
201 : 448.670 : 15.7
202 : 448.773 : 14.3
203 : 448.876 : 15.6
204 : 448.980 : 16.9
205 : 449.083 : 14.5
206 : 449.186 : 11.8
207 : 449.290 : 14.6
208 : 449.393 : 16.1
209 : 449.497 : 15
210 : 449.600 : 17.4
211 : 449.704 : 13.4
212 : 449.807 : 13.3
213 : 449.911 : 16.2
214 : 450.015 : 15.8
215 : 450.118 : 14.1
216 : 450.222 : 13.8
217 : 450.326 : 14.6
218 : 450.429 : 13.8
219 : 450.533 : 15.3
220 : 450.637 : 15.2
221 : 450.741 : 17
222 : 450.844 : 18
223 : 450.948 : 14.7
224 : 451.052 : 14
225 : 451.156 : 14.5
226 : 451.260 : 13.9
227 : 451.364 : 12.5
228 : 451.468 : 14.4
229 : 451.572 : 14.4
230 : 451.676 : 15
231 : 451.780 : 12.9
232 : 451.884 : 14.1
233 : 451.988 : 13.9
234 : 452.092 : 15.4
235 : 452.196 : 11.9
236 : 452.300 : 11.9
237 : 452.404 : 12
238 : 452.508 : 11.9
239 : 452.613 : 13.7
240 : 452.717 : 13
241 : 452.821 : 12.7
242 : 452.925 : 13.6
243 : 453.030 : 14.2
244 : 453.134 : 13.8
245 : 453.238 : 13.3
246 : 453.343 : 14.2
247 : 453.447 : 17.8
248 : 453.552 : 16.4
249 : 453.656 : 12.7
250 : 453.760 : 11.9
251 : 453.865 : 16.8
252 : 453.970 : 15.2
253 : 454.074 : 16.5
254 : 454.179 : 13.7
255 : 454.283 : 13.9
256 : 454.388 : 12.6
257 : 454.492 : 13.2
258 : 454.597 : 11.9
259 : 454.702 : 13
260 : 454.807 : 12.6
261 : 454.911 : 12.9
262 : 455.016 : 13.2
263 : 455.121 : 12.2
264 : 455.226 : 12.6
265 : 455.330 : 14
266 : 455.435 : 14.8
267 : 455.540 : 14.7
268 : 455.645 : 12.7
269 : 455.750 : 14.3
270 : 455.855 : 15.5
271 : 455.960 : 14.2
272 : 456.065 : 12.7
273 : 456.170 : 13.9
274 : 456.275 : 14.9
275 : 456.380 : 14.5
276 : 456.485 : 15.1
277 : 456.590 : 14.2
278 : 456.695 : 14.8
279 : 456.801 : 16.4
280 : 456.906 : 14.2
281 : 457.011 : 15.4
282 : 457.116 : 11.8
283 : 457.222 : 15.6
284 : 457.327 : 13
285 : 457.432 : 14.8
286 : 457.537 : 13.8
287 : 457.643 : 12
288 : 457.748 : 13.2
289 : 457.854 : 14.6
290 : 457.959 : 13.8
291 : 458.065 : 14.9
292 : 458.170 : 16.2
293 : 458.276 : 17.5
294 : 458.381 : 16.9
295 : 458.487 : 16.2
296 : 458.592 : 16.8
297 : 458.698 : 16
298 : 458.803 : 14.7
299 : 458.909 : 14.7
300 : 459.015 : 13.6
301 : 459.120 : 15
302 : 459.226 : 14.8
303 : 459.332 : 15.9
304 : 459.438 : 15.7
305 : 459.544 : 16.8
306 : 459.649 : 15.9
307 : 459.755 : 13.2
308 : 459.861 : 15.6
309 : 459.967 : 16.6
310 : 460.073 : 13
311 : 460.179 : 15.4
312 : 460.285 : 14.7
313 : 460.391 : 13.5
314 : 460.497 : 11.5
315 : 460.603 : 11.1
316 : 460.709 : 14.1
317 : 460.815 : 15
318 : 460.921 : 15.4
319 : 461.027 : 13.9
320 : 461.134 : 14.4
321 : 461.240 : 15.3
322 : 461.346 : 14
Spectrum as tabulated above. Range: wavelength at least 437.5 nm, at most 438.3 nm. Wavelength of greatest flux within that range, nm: 437.751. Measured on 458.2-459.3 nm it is 458.276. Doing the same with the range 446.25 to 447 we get 446.403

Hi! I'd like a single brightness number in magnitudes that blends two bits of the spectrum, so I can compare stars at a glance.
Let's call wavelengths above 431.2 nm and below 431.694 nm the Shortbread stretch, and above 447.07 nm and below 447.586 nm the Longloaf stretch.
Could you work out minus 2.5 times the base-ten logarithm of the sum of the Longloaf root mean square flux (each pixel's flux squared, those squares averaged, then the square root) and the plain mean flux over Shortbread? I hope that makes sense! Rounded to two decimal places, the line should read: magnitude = -3.36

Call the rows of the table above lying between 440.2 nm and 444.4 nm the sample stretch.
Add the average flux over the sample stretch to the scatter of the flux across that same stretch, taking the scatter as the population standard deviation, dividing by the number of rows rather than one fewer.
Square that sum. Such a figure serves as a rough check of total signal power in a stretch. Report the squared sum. 246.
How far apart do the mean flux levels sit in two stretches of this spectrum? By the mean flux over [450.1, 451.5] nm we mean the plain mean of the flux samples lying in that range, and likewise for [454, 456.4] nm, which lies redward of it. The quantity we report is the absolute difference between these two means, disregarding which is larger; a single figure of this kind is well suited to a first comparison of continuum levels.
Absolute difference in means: 1.0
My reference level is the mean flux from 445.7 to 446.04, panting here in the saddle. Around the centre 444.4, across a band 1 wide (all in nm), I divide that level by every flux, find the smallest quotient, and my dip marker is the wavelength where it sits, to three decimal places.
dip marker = 444.761 nm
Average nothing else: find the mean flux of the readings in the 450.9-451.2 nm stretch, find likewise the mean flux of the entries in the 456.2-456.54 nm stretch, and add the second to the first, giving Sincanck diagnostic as 29.2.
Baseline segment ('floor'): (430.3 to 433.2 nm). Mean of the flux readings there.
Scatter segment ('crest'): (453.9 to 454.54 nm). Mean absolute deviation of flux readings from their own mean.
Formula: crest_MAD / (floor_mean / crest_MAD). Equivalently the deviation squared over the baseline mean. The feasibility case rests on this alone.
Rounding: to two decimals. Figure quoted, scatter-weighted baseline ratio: 0.16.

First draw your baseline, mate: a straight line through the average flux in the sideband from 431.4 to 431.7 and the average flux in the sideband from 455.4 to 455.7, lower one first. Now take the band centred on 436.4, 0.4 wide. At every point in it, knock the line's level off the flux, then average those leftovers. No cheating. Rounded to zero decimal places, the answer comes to 4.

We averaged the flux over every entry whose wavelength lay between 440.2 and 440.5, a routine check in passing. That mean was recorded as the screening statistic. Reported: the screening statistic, 14.8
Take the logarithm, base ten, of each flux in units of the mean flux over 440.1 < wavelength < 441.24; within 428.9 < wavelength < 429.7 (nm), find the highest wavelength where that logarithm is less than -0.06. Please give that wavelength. 429.662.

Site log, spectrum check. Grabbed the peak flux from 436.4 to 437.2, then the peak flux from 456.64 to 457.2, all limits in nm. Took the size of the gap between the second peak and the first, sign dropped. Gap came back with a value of 1.9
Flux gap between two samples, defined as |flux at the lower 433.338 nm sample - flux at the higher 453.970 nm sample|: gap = 6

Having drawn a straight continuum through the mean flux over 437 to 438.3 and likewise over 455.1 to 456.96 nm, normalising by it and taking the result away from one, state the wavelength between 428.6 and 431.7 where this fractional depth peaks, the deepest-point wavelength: 428.674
